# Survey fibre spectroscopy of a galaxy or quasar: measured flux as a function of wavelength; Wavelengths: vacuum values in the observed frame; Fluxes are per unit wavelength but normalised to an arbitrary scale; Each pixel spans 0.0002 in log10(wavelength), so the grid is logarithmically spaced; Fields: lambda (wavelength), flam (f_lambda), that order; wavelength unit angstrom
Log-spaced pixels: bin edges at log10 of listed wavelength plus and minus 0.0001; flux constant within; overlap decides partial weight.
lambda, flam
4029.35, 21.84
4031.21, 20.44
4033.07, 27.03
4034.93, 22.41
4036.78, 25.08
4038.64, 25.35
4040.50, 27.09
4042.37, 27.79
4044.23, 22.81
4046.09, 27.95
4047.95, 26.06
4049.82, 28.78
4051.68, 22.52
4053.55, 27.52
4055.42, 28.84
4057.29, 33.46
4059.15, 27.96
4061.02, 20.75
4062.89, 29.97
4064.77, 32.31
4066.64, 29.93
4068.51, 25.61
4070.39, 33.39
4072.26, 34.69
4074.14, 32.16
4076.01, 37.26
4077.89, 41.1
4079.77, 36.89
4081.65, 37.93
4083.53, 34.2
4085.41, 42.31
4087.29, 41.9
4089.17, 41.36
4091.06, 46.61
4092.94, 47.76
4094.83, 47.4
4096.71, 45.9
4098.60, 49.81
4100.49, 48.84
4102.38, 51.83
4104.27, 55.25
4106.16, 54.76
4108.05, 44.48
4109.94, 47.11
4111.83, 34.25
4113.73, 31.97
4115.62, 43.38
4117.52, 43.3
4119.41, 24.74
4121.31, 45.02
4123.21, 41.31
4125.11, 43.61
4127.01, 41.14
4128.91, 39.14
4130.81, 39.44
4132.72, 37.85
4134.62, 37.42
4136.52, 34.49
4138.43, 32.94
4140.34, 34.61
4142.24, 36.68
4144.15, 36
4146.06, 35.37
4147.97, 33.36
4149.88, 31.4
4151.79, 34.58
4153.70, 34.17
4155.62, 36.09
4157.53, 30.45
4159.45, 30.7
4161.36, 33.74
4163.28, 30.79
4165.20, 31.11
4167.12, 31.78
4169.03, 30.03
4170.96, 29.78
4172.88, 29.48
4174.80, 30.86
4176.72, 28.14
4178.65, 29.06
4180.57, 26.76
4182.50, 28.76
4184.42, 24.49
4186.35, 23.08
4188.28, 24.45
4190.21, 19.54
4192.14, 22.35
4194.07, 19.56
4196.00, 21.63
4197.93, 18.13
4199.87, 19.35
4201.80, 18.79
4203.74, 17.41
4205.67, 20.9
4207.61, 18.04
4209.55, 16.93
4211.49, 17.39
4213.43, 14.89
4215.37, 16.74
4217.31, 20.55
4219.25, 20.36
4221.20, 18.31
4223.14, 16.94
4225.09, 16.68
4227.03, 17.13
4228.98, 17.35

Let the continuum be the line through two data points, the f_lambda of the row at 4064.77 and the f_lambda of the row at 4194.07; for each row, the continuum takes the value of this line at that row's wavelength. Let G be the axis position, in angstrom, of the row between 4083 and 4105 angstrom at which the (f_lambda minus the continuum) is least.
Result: 4083.53 angstrom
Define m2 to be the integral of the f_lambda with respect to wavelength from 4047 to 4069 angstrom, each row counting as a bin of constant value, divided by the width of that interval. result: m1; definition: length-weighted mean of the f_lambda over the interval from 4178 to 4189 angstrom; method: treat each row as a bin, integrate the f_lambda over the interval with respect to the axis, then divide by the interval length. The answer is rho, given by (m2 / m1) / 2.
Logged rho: 0.53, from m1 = 26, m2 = 27.9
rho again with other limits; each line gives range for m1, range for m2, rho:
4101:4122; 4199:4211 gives 0.21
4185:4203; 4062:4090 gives 0.85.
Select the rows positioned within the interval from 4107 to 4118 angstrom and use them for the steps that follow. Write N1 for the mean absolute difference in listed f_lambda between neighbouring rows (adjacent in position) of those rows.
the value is 5.9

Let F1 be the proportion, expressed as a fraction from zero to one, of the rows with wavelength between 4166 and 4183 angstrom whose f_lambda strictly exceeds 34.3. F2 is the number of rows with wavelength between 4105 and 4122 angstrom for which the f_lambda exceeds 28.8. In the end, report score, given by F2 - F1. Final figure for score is 8.0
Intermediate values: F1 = 0.00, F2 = 8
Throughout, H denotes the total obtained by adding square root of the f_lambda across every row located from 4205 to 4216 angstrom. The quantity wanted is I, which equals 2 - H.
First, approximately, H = 25.1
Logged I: -23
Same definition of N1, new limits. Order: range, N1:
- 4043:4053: 4.0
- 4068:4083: 3.7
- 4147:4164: 2.4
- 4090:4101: 1.6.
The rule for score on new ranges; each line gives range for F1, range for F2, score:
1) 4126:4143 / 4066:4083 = 7.1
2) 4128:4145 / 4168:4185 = 4.1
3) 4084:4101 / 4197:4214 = -1.0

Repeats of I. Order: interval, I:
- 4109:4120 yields -35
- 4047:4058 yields -30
